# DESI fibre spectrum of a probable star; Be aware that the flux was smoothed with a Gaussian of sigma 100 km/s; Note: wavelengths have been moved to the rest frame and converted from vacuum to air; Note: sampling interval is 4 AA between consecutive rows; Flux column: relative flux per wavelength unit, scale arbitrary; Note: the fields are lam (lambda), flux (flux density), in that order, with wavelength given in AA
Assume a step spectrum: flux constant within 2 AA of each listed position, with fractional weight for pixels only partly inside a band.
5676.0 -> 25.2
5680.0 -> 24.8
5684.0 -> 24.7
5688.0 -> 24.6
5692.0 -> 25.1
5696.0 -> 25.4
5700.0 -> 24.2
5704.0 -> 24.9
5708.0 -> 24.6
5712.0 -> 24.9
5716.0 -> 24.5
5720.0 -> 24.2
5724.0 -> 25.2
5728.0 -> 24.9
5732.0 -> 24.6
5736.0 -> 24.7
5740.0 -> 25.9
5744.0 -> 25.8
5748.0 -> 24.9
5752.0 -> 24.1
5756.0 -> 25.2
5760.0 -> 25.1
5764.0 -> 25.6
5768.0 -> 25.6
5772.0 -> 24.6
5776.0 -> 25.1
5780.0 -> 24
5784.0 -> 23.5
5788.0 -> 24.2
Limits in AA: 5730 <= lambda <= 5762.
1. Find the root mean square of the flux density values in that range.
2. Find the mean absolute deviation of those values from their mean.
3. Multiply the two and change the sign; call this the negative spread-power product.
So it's -12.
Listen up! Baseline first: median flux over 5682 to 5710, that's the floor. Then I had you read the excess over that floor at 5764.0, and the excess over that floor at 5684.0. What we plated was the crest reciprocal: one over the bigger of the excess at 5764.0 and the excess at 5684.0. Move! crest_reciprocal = 1.1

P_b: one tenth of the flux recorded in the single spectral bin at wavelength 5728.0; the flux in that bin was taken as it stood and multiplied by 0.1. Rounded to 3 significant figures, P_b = 2.49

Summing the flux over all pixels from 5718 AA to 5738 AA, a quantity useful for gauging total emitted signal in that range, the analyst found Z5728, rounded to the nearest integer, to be 124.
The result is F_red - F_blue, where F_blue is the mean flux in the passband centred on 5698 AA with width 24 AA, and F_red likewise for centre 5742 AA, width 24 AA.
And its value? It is 0.2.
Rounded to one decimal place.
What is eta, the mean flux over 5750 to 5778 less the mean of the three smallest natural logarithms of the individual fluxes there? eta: 21.8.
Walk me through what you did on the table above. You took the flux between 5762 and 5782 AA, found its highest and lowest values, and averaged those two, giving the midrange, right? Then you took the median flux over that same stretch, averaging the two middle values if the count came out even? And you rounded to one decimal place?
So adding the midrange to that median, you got 49.9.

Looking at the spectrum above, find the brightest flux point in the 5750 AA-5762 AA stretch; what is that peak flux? 25.2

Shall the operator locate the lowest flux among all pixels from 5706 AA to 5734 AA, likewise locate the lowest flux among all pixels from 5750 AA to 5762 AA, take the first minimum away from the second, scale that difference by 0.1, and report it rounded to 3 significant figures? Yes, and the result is -0.0100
